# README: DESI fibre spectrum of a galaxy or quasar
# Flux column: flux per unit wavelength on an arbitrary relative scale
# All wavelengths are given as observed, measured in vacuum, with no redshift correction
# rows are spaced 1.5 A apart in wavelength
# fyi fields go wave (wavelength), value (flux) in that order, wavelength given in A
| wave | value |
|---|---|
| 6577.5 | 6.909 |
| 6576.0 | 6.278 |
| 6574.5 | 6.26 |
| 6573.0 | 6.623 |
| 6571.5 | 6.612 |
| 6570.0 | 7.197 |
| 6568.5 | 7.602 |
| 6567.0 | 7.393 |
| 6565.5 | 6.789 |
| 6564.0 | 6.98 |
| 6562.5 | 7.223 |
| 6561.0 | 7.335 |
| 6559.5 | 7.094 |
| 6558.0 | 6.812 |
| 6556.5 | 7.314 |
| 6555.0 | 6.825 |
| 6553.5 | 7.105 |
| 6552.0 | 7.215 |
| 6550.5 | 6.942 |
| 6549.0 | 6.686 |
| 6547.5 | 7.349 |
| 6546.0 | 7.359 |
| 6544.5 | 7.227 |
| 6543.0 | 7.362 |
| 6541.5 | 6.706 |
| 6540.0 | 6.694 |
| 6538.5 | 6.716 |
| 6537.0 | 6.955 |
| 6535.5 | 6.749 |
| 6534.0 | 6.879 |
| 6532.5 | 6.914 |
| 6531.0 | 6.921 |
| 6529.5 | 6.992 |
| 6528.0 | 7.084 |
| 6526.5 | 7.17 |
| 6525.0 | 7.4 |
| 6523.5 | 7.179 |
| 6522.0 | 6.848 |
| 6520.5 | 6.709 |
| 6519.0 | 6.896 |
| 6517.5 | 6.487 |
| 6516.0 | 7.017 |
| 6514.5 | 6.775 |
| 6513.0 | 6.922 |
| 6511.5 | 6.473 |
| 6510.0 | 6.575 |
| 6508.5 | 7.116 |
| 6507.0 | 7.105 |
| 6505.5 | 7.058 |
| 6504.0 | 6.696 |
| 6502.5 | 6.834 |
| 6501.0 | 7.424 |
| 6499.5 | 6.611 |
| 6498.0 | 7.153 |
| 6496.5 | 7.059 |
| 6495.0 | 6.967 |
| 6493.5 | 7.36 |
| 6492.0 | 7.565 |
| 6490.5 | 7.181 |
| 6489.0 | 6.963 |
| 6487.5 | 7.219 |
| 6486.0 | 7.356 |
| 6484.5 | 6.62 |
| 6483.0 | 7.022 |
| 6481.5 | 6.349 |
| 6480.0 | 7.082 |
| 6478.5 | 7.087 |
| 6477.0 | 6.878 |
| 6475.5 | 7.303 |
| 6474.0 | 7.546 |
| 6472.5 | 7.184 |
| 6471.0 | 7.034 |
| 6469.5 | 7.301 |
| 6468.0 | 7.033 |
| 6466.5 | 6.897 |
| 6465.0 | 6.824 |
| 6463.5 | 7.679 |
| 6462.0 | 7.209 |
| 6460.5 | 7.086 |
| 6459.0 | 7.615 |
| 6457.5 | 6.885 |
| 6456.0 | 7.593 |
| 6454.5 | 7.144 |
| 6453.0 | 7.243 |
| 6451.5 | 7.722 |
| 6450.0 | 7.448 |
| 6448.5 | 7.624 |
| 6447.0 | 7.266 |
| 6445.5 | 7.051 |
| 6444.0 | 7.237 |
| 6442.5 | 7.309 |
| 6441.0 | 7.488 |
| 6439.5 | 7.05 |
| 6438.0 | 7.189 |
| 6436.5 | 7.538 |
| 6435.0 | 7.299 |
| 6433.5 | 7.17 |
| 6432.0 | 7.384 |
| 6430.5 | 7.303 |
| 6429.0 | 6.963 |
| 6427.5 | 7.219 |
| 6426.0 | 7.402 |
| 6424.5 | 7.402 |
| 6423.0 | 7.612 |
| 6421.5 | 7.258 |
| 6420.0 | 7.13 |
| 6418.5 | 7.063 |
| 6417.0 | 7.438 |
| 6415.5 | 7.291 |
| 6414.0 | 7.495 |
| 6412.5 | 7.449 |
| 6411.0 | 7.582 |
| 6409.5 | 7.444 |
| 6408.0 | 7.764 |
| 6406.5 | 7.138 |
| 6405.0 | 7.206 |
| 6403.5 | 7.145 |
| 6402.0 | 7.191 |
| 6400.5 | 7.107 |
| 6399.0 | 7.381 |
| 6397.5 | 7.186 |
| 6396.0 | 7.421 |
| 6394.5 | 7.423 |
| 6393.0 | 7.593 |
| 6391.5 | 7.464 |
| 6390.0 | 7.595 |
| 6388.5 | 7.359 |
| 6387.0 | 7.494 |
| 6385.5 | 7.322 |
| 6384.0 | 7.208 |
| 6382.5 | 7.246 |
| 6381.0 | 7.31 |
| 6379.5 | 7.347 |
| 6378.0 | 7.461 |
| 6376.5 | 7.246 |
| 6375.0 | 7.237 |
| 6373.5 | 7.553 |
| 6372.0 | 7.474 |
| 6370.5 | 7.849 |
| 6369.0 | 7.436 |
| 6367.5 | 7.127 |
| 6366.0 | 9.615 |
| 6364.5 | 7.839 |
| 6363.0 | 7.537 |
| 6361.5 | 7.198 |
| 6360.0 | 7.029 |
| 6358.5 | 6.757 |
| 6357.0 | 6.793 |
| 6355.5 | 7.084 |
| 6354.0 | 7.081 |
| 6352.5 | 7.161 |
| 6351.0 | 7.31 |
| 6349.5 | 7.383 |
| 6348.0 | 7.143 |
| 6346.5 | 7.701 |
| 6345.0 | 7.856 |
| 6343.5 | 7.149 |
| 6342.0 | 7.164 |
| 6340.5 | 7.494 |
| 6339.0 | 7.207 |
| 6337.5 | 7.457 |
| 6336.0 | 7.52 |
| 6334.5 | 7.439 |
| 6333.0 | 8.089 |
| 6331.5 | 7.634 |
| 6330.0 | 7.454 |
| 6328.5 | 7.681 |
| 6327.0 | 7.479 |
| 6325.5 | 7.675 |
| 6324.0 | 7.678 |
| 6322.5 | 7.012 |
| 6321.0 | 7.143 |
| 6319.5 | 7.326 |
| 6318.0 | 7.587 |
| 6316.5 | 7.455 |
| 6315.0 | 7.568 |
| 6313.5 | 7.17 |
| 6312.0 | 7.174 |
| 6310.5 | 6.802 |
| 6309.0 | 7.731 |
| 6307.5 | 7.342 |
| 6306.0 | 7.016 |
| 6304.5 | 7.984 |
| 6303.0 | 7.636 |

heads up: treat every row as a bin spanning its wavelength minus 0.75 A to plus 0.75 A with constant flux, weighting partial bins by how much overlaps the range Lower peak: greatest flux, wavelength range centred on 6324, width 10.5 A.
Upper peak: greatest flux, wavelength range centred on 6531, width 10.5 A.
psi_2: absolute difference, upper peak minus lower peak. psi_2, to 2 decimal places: 0.51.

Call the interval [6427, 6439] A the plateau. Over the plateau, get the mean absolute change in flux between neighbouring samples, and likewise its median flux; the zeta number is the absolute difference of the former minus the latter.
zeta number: 7.03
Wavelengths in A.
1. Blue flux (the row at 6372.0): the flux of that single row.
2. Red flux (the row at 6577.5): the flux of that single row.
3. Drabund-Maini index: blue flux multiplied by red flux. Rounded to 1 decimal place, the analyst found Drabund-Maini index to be 51.6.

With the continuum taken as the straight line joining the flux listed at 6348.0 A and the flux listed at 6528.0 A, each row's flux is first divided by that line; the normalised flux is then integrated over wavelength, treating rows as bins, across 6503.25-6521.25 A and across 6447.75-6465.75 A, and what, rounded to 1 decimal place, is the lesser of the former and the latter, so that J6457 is 17.3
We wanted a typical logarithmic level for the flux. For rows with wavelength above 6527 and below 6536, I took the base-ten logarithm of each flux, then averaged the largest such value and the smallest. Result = 0.840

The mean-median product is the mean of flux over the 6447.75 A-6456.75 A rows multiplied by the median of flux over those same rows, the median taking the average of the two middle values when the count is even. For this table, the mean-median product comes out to 56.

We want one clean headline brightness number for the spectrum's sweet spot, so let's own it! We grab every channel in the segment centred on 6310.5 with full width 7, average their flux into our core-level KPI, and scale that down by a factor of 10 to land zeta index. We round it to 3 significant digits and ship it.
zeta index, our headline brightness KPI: 0.724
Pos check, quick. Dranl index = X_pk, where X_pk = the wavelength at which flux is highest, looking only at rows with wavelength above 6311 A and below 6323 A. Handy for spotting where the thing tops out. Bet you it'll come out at 6318.0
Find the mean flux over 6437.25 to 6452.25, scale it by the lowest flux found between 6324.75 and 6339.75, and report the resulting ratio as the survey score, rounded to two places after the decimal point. 1.02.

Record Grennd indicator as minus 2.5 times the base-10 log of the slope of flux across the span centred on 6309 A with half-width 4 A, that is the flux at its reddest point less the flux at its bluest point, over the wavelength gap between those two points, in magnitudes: 3.9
